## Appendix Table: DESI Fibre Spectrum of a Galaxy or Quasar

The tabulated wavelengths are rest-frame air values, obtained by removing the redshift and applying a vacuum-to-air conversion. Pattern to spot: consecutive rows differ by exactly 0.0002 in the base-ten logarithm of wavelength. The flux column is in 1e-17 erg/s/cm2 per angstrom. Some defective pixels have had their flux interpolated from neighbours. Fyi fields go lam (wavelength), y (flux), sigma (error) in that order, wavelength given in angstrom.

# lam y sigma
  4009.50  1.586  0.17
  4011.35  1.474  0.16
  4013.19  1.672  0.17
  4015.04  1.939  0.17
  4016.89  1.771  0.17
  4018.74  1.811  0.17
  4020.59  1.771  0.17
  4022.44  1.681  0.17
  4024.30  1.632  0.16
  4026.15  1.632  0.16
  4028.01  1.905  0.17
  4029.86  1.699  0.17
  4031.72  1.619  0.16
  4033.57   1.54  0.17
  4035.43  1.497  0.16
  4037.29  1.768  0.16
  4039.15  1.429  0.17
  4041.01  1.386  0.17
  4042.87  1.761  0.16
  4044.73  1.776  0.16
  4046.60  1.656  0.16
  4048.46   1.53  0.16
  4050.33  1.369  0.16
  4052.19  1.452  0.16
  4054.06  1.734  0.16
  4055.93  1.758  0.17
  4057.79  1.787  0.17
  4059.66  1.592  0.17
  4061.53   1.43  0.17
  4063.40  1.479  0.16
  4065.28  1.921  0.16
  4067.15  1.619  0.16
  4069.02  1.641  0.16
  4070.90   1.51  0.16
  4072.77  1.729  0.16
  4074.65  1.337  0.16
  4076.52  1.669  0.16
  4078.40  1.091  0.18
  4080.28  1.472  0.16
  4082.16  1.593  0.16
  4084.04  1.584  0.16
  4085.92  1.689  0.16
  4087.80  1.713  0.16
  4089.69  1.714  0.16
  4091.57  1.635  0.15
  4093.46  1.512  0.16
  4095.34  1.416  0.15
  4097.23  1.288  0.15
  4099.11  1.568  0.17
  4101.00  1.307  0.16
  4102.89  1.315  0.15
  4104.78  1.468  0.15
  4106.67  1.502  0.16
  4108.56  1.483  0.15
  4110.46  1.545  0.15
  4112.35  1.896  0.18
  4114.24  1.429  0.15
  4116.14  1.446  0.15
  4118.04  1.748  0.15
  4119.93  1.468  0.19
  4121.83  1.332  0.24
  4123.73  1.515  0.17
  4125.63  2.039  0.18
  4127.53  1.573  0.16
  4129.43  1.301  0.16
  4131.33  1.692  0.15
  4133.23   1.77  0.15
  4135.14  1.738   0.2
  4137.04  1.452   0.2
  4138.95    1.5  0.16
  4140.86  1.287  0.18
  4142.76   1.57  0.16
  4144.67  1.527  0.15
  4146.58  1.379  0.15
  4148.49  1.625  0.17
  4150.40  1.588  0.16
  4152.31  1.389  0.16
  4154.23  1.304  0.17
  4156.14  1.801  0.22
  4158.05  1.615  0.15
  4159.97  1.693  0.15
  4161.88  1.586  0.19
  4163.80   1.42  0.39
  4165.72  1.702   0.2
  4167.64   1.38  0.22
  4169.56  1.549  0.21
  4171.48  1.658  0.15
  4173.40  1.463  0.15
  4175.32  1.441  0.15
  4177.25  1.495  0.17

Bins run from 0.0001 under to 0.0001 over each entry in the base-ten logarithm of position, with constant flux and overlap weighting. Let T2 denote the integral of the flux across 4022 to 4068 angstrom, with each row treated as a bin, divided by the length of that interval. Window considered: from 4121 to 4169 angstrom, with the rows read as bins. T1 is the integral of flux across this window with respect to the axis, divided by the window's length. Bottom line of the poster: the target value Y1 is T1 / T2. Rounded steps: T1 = 1.55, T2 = 1.625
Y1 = 0.95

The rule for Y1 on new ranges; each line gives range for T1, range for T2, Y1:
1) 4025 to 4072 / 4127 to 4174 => 1.05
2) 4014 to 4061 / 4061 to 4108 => 1.08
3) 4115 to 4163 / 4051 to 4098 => 0.99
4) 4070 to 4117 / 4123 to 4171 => 0.97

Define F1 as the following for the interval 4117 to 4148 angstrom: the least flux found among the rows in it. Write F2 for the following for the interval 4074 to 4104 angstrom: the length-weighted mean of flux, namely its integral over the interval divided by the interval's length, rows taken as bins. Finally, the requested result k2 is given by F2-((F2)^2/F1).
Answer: -0.242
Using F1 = 1.287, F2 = 1.50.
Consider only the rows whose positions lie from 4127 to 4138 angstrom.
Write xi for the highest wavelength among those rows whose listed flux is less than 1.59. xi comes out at 4137.04 angstrom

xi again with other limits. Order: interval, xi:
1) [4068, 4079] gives 4078.40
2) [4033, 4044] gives 4041.01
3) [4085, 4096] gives 4095.34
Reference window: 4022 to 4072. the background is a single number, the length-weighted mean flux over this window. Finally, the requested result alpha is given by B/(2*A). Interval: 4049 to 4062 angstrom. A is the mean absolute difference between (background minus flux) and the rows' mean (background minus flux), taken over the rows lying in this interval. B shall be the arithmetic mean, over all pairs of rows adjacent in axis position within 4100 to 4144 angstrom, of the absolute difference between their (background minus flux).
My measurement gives 0.7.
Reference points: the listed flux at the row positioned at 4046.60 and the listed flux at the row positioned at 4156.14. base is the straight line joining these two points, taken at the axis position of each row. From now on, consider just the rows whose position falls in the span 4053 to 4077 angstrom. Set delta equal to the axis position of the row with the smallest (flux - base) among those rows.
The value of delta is 4074.65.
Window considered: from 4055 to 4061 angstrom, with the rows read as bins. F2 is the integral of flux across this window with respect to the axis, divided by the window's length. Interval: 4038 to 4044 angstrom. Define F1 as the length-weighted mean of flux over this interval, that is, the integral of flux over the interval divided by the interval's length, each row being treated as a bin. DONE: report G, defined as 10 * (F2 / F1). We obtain 11.0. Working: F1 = 1.54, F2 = 1.70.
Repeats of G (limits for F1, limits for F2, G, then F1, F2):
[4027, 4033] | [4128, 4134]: 9.2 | 1.73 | 1.58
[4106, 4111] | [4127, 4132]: 10.0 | 1.51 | 1.51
